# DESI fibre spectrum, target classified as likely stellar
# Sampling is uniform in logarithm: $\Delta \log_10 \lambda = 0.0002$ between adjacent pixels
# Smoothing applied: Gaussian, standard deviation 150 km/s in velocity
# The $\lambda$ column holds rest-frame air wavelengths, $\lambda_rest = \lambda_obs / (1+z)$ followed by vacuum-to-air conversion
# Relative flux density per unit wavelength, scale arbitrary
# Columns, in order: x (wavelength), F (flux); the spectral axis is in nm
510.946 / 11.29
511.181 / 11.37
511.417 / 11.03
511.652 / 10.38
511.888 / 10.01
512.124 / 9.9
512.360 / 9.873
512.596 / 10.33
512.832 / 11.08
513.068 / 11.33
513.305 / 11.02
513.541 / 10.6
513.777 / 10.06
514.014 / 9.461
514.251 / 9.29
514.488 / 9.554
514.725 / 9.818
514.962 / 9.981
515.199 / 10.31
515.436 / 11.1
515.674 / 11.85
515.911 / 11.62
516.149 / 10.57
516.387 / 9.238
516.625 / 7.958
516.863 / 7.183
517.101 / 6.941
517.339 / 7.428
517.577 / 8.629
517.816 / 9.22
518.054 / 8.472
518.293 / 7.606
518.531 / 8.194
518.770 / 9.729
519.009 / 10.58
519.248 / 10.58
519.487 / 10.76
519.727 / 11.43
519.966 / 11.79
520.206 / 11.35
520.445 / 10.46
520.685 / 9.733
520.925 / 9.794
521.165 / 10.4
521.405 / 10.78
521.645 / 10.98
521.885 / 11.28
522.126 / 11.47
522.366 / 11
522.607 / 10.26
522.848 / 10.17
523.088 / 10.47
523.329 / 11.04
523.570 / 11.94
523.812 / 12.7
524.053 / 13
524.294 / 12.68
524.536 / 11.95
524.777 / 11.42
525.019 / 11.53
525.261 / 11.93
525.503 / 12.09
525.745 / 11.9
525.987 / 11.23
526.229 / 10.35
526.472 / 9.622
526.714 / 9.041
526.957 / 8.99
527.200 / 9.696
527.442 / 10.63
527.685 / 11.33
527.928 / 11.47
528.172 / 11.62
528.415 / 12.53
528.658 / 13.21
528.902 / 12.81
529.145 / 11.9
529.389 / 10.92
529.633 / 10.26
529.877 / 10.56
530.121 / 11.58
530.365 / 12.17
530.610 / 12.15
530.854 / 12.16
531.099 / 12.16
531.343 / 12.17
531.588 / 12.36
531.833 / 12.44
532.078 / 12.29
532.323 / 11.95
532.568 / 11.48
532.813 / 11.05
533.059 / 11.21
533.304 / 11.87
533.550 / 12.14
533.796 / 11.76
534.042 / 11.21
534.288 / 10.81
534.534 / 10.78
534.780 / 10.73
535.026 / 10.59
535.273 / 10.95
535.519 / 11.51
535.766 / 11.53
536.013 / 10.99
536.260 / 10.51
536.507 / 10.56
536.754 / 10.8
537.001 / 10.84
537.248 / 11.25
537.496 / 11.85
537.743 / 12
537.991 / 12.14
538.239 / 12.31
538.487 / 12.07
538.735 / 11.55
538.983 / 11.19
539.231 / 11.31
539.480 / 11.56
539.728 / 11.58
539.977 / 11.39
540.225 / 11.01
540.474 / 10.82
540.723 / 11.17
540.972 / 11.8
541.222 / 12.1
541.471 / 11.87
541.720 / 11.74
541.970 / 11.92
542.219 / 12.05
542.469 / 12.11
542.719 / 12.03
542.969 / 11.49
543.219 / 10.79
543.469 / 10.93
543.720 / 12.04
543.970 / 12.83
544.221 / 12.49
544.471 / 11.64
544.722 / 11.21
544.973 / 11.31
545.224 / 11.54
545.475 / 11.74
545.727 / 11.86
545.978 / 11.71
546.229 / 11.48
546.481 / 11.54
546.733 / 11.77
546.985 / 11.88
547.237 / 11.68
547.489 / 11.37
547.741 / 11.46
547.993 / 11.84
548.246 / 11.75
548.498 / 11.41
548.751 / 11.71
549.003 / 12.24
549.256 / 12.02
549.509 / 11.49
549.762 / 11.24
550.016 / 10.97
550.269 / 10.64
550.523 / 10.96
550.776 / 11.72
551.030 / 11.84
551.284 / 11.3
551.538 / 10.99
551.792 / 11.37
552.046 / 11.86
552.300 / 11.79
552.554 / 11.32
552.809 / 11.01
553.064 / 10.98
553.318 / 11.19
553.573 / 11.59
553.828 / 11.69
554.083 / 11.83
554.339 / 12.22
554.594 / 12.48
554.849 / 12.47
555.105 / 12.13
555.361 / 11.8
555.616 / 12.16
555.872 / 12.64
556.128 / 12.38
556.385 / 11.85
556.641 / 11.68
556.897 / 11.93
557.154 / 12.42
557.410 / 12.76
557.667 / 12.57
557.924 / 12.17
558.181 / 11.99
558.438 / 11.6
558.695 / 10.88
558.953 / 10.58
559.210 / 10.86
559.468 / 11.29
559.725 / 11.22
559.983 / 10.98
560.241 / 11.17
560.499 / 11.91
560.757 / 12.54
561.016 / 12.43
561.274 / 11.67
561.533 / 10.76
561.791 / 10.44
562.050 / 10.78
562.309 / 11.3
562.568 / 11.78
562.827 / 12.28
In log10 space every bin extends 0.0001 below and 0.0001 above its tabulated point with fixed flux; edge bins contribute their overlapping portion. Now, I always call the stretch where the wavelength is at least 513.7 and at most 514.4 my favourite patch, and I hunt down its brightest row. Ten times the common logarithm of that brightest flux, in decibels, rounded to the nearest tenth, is 10.0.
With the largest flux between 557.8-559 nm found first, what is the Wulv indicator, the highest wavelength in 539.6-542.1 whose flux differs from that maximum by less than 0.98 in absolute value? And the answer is 541.970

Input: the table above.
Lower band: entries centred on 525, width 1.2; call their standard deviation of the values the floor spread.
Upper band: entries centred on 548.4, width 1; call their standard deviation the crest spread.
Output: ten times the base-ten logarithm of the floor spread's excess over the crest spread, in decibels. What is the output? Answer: -10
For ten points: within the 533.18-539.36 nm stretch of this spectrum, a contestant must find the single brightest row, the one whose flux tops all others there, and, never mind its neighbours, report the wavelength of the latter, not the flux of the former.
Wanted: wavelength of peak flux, 538.239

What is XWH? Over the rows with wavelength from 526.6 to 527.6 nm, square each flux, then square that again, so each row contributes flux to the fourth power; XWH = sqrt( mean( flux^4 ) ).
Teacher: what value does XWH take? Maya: 93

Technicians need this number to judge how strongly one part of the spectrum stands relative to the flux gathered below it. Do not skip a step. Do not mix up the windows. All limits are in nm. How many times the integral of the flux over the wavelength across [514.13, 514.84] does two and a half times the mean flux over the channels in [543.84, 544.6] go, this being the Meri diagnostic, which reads 4.54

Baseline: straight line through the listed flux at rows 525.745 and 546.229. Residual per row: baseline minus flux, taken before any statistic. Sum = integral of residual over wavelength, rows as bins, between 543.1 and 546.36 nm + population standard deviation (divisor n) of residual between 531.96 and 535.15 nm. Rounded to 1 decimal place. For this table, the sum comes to 0.1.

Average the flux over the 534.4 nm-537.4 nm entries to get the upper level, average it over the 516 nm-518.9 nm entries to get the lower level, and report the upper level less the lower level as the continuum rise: 2.5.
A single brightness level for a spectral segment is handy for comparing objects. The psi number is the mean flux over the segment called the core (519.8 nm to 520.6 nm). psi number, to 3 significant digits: 11.2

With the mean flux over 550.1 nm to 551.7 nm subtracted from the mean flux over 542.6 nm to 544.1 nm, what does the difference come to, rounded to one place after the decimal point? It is 0.4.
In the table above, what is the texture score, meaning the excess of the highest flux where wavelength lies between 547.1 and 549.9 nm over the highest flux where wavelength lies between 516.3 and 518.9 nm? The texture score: 2.5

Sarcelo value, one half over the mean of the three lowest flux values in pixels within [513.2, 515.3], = 0.053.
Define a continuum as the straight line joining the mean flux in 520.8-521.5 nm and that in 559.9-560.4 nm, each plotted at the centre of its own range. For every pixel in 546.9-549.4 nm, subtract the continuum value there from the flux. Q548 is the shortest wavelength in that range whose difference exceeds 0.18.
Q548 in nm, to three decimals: 546.985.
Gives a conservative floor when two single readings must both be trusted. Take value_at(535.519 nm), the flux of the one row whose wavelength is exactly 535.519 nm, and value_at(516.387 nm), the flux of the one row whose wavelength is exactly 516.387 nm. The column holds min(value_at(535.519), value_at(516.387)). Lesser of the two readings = 9.2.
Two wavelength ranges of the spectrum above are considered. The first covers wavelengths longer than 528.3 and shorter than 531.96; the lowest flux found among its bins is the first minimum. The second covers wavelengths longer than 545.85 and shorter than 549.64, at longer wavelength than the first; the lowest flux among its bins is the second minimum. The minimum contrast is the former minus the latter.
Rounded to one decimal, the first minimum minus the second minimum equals -1.1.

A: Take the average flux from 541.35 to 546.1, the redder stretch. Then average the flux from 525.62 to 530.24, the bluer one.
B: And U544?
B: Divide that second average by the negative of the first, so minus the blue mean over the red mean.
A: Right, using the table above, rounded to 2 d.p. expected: -0.94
